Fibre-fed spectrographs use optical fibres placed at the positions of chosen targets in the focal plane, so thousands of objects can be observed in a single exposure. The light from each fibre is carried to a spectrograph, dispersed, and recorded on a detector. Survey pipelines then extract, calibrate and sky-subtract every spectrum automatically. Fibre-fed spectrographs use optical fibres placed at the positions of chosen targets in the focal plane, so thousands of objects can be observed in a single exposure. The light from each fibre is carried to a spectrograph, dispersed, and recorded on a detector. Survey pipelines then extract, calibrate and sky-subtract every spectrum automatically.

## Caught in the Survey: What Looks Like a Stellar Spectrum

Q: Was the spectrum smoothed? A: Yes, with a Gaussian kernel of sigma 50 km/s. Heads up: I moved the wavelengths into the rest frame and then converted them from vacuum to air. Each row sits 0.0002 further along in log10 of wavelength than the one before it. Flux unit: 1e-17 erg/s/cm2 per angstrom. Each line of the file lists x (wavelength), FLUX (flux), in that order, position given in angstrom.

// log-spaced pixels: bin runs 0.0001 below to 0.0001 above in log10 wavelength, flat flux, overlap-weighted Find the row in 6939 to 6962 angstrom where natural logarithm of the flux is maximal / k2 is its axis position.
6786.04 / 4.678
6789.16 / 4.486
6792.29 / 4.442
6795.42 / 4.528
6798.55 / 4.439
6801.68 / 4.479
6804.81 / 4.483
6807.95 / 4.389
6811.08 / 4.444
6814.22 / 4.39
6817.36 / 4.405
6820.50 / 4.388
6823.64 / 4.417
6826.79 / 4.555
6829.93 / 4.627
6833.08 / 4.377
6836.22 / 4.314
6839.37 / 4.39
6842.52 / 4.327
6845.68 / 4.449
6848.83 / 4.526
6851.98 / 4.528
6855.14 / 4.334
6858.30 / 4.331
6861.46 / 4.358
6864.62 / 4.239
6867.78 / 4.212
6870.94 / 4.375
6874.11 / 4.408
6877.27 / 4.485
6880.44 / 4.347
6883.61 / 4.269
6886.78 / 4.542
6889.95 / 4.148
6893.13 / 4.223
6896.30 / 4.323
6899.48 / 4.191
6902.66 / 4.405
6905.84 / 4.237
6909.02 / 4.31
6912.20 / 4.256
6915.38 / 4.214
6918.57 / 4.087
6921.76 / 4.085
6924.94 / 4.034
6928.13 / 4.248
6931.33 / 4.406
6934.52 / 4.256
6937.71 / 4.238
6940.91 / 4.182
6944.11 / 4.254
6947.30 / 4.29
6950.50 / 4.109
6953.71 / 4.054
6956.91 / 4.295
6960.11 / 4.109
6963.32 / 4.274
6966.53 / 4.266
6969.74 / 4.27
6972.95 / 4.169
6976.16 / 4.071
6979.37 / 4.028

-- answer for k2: 6956.91 angstrom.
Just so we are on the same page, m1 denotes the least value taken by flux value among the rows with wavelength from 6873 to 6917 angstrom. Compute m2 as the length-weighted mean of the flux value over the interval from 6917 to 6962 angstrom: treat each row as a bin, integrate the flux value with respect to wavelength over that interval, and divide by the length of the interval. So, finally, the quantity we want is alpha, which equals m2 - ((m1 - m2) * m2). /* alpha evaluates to 4.36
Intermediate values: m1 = 4.148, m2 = 4.19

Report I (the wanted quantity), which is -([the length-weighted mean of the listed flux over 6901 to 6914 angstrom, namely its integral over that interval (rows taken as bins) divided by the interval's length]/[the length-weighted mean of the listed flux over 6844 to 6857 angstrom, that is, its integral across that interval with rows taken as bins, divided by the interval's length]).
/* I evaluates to -0.97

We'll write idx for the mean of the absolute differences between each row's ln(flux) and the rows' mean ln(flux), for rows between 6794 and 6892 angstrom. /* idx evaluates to 0.0185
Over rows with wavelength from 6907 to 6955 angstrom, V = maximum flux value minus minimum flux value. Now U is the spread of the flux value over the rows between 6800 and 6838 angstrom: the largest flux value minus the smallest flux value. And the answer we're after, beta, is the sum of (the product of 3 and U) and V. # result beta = 1.31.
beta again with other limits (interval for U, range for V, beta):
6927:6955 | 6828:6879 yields 1.47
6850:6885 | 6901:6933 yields 1.32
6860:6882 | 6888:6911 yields 1.08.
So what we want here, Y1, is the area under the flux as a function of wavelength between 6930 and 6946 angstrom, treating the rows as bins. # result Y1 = 68.3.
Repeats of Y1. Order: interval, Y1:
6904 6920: 67.6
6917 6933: 66.8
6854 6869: 64.4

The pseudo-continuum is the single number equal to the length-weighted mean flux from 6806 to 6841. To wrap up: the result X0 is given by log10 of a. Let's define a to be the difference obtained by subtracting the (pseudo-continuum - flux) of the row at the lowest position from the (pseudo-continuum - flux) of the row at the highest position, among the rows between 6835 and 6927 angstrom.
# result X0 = -0.55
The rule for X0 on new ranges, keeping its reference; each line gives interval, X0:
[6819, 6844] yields -1.21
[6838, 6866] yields -0.82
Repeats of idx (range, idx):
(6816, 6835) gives 0.0192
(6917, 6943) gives 0.0226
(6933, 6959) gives 0.0170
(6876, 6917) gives 0.0209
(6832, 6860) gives 0.0156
